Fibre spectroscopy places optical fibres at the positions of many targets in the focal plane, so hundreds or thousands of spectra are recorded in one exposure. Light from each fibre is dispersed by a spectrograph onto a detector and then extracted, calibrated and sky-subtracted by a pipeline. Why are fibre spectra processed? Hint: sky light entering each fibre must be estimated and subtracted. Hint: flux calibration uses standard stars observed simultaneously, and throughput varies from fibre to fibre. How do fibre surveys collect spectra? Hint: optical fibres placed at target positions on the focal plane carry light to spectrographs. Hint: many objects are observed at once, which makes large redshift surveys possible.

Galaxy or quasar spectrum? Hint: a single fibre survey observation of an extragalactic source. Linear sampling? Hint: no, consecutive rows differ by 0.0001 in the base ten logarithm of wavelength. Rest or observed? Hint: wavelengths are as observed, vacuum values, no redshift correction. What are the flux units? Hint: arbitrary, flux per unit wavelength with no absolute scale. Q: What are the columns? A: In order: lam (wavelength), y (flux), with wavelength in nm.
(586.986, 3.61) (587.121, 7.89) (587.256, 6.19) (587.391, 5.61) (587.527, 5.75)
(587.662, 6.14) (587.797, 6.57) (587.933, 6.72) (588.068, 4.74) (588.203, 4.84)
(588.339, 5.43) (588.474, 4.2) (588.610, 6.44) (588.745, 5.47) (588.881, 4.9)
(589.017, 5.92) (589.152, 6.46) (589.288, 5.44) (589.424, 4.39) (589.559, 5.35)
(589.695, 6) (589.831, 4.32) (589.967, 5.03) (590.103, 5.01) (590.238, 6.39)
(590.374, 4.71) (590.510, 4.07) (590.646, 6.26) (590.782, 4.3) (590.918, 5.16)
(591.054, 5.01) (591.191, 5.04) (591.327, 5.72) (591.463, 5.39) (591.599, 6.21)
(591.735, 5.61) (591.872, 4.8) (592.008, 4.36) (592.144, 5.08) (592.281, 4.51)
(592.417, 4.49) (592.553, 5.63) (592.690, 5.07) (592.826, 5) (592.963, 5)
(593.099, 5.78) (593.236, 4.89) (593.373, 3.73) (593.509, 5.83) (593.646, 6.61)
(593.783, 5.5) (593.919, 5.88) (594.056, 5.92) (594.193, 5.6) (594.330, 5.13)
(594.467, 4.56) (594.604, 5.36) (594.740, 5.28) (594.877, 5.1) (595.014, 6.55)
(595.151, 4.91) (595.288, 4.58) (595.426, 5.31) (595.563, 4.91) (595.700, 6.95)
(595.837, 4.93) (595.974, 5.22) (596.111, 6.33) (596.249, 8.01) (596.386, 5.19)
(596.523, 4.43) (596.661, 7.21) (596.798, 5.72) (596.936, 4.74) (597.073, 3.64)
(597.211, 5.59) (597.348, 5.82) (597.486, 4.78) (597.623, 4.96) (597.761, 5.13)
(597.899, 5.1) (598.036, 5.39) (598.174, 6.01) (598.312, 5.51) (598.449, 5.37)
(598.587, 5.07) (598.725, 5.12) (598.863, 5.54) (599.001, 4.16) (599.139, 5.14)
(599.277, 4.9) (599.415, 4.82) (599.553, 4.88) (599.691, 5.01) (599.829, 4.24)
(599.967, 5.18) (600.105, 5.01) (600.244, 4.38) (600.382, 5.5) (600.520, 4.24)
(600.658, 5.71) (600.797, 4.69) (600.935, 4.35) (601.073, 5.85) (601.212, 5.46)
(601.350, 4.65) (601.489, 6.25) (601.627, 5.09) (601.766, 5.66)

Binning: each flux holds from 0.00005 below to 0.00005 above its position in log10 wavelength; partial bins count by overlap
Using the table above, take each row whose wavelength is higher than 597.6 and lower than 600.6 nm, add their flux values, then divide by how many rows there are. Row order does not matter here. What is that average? 5.03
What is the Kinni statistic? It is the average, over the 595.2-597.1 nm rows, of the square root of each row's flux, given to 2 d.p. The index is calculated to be 2.34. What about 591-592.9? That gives 2.26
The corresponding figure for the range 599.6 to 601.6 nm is 2.24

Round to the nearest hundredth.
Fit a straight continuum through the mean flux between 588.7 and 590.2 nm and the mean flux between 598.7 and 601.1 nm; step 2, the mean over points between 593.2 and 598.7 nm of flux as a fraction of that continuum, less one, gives 0.07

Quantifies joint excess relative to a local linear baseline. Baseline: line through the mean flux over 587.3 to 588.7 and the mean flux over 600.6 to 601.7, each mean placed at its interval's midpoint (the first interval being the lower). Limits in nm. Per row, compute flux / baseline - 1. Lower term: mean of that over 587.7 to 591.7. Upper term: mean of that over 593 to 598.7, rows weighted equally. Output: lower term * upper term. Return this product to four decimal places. -0.0001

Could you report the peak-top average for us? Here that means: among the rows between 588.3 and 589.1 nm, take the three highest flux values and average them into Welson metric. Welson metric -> 5.94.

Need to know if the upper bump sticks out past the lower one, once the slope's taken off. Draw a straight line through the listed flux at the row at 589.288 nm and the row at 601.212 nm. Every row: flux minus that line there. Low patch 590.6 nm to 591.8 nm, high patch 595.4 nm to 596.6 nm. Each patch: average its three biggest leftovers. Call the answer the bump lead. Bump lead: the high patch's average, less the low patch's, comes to 1.0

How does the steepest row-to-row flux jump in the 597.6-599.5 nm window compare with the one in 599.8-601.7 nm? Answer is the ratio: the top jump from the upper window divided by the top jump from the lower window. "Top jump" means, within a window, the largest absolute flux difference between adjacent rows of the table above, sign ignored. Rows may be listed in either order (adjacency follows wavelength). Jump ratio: 1.16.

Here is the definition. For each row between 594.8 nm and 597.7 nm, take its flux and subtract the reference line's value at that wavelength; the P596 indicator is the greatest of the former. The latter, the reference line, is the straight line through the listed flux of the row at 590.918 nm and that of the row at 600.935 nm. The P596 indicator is 3.3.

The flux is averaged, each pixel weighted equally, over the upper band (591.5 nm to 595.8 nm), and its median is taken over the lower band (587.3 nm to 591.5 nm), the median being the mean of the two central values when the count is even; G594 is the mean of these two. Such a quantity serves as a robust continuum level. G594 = 5.34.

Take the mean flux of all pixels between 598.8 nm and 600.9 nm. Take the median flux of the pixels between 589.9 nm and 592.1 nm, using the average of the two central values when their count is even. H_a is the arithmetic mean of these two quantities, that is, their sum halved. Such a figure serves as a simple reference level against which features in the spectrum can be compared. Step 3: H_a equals 4.96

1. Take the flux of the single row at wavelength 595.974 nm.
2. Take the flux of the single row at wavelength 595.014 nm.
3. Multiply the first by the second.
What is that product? 34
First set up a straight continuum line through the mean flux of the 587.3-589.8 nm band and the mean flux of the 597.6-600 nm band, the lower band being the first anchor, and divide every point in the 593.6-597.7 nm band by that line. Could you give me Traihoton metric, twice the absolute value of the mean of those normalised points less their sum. 61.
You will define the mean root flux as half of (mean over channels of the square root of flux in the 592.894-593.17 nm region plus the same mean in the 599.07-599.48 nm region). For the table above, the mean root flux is 2.27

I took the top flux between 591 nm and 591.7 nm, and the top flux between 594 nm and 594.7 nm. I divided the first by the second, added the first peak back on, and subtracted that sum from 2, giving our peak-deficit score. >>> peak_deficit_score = -5.3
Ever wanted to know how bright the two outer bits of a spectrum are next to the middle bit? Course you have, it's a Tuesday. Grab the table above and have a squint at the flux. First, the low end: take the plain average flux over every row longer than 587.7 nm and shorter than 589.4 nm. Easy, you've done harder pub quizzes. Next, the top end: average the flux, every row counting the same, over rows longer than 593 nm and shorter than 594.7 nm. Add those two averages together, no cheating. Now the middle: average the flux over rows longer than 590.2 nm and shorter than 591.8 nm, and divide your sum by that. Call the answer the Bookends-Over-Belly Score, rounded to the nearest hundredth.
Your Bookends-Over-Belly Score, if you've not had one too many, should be 2.07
